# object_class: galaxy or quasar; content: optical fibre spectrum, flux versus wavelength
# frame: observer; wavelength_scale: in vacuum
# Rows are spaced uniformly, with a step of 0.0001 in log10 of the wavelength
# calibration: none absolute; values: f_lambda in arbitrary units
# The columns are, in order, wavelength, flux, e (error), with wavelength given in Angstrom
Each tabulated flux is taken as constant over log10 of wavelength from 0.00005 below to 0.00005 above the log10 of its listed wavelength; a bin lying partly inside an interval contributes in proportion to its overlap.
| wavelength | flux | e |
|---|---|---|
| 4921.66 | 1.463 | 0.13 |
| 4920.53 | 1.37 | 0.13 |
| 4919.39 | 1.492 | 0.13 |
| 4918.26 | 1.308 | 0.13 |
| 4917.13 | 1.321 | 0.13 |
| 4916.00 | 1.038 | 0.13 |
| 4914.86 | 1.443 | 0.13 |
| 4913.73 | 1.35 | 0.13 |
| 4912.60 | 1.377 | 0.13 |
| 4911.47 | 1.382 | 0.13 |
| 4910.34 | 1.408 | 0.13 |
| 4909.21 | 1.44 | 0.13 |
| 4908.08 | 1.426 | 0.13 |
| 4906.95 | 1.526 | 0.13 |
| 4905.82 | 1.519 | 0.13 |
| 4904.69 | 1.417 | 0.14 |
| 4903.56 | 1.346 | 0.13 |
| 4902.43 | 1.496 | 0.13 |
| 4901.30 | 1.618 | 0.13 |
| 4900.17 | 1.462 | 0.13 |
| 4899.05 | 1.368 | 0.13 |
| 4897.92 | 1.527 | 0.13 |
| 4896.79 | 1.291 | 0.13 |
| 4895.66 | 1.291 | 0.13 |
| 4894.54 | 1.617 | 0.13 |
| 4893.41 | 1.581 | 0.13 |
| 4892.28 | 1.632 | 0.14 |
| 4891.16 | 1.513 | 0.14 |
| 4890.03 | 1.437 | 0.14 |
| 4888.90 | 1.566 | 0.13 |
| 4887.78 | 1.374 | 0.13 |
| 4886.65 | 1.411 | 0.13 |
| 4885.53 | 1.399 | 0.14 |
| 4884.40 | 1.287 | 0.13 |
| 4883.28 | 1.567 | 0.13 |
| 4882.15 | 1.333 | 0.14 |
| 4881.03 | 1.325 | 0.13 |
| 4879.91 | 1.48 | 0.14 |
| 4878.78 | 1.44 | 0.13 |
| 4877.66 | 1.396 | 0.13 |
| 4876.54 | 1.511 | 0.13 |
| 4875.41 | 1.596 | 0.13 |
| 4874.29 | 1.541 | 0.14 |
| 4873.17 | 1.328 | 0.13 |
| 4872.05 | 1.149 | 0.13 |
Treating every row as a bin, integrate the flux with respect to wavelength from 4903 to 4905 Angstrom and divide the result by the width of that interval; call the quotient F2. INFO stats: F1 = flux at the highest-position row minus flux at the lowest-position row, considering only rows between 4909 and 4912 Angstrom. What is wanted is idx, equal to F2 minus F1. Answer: 1.43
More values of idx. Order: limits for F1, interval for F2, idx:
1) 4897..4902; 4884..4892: 1.35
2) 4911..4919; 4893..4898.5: 1.53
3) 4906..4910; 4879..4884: 1.51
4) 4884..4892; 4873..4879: 1.25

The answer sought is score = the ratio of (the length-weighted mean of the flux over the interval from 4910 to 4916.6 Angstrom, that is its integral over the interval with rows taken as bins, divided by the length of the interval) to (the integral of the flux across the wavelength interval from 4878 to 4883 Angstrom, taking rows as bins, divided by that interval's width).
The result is 0.95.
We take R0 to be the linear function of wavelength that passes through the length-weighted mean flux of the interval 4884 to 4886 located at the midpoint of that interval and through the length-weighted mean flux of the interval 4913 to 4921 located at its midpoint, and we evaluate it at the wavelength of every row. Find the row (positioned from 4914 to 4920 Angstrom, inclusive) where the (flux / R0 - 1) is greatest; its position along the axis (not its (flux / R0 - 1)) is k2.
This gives 4919.39 Angstrom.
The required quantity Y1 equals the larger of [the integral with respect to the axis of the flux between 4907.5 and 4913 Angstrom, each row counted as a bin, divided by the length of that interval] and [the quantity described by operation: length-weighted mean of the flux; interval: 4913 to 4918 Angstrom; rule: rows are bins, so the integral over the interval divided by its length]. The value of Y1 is 1.41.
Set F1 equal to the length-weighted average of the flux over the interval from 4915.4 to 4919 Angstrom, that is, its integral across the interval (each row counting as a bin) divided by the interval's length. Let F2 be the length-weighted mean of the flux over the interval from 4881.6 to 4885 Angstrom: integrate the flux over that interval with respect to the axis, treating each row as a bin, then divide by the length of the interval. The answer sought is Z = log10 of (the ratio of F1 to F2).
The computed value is -0.05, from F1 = 1.24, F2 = 1.39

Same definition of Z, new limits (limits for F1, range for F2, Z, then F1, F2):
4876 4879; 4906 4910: 0.00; 1.45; 1.47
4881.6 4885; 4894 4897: -0.01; 1.39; 1.41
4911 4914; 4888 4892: -0.04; 1.37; 1.50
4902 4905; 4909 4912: 0.00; 1.42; 1.41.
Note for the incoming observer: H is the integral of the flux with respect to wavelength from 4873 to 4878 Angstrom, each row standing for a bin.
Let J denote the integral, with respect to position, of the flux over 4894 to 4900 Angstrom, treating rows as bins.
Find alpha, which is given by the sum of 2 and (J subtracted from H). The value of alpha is 0.9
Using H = 7.4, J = 8.5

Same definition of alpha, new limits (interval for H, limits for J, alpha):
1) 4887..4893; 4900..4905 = 3.7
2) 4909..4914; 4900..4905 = 1.6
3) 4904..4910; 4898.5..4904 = 2.7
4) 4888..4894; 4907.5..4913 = 3.5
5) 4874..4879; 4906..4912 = 0.8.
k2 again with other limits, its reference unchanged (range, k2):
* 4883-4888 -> 4883.28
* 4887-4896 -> 4892.28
